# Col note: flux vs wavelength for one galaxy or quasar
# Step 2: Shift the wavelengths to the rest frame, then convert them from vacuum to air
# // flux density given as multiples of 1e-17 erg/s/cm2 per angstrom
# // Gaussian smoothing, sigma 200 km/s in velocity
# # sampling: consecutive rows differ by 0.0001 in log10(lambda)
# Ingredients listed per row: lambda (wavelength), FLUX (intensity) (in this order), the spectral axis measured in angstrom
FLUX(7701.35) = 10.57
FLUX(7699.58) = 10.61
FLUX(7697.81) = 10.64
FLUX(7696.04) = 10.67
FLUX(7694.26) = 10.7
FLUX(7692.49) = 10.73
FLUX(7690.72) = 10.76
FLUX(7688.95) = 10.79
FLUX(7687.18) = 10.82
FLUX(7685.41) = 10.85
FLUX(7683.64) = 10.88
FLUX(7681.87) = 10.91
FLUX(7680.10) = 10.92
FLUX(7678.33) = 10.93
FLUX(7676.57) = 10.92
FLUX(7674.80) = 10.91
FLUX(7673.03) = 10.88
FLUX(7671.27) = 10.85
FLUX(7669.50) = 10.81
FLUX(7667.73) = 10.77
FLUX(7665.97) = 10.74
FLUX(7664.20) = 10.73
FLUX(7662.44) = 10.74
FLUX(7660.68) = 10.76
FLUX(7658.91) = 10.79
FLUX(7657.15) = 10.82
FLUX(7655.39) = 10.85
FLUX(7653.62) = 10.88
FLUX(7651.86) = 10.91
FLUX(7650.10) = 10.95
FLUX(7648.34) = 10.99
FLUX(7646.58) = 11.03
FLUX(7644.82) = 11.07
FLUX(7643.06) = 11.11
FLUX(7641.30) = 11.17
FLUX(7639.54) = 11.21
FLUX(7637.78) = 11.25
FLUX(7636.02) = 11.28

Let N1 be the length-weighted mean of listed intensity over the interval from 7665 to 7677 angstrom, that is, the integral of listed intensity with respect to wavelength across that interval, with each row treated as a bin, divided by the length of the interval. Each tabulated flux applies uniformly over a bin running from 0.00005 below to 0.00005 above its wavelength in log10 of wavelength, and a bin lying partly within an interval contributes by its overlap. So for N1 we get 10.8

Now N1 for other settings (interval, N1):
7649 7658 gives 10.9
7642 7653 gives 11.0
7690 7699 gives 10.7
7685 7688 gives 10.8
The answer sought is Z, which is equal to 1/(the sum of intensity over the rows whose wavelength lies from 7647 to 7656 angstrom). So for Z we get 0.0183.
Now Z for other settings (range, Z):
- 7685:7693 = 0.0185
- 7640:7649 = 0.0181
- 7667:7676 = 0.0184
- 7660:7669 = 0.0186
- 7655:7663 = 0.0185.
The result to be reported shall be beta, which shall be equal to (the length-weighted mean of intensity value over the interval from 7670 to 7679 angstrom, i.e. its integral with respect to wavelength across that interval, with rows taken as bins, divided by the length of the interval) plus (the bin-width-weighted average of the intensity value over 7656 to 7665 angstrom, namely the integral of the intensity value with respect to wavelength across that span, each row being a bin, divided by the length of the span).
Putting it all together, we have 21.7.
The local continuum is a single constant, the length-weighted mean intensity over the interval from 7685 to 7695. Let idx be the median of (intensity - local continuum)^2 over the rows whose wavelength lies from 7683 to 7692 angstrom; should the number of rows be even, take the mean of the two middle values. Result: 0.0019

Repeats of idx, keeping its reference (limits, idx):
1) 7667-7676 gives 0.0055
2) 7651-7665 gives 0.0020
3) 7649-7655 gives 0.0180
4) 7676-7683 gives 0.0207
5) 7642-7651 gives 0.0645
